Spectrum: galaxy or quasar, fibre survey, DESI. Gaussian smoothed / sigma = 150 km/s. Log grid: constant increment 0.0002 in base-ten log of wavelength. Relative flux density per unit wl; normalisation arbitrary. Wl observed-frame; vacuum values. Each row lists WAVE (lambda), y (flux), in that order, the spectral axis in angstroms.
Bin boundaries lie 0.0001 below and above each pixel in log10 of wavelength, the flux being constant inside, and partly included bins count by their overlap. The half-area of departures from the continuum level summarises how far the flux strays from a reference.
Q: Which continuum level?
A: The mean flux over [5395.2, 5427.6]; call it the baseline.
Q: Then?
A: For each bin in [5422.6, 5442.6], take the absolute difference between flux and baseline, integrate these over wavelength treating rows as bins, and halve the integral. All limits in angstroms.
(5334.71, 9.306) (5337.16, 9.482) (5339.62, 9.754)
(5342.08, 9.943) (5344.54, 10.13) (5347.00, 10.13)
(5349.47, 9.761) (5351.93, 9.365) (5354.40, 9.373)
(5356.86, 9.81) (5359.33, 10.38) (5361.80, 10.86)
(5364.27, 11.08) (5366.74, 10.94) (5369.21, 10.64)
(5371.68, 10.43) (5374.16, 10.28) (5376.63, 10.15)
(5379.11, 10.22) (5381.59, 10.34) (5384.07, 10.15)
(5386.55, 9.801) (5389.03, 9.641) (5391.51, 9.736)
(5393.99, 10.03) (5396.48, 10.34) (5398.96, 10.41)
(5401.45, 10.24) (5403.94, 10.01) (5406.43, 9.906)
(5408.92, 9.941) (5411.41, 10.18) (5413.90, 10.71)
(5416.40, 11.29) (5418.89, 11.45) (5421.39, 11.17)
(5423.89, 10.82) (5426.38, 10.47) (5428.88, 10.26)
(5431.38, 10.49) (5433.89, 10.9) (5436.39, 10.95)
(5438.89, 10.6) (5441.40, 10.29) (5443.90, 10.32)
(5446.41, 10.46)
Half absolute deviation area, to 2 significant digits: 2.2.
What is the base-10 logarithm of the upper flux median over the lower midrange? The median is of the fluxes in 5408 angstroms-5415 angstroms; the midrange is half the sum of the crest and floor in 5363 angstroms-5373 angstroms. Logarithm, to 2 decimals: -0.02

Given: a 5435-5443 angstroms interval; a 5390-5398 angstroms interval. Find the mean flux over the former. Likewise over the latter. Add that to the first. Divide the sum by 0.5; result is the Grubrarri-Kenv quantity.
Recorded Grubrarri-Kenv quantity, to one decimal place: 41.3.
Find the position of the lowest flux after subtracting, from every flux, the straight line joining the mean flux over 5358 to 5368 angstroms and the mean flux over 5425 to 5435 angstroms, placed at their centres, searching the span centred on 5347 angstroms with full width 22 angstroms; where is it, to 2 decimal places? 5351.93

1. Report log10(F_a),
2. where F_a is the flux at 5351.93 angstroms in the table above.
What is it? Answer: 0.97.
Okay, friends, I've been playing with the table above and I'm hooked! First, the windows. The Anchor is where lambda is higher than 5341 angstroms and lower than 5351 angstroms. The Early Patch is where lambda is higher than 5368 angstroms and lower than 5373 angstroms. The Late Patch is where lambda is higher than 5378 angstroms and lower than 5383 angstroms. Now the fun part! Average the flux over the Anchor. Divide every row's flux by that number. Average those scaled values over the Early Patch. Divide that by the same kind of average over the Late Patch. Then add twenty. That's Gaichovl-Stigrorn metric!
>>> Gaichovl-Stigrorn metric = 21.0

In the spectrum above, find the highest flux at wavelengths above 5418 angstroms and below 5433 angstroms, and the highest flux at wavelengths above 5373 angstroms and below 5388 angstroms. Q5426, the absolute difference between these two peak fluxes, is 1.1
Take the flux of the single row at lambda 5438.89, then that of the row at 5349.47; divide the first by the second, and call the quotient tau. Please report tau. 1.09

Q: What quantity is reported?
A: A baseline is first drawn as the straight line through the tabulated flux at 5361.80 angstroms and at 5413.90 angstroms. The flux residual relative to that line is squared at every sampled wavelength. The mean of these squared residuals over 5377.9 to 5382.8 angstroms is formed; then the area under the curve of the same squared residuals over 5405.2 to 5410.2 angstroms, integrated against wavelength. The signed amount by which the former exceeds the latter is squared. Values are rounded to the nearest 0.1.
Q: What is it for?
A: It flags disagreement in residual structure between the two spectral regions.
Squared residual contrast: 8.7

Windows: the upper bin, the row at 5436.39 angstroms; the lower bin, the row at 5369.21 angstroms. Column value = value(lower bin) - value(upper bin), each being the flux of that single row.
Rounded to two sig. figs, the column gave -0.31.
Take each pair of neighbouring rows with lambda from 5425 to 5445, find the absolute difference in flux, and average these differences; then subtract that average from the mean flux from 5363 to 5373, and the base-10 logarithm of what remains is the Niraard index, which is 1.02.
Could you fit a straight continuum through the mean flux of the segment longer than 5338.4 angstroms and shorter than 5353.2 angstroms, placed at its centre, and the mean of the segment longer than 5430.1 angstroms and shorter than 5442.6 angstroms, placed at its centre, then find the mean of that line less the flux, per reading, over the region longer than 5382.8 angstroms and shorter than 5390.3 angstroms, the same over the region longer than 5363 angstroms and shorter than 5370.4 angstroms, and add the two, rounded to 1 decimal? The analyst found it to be -0.5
